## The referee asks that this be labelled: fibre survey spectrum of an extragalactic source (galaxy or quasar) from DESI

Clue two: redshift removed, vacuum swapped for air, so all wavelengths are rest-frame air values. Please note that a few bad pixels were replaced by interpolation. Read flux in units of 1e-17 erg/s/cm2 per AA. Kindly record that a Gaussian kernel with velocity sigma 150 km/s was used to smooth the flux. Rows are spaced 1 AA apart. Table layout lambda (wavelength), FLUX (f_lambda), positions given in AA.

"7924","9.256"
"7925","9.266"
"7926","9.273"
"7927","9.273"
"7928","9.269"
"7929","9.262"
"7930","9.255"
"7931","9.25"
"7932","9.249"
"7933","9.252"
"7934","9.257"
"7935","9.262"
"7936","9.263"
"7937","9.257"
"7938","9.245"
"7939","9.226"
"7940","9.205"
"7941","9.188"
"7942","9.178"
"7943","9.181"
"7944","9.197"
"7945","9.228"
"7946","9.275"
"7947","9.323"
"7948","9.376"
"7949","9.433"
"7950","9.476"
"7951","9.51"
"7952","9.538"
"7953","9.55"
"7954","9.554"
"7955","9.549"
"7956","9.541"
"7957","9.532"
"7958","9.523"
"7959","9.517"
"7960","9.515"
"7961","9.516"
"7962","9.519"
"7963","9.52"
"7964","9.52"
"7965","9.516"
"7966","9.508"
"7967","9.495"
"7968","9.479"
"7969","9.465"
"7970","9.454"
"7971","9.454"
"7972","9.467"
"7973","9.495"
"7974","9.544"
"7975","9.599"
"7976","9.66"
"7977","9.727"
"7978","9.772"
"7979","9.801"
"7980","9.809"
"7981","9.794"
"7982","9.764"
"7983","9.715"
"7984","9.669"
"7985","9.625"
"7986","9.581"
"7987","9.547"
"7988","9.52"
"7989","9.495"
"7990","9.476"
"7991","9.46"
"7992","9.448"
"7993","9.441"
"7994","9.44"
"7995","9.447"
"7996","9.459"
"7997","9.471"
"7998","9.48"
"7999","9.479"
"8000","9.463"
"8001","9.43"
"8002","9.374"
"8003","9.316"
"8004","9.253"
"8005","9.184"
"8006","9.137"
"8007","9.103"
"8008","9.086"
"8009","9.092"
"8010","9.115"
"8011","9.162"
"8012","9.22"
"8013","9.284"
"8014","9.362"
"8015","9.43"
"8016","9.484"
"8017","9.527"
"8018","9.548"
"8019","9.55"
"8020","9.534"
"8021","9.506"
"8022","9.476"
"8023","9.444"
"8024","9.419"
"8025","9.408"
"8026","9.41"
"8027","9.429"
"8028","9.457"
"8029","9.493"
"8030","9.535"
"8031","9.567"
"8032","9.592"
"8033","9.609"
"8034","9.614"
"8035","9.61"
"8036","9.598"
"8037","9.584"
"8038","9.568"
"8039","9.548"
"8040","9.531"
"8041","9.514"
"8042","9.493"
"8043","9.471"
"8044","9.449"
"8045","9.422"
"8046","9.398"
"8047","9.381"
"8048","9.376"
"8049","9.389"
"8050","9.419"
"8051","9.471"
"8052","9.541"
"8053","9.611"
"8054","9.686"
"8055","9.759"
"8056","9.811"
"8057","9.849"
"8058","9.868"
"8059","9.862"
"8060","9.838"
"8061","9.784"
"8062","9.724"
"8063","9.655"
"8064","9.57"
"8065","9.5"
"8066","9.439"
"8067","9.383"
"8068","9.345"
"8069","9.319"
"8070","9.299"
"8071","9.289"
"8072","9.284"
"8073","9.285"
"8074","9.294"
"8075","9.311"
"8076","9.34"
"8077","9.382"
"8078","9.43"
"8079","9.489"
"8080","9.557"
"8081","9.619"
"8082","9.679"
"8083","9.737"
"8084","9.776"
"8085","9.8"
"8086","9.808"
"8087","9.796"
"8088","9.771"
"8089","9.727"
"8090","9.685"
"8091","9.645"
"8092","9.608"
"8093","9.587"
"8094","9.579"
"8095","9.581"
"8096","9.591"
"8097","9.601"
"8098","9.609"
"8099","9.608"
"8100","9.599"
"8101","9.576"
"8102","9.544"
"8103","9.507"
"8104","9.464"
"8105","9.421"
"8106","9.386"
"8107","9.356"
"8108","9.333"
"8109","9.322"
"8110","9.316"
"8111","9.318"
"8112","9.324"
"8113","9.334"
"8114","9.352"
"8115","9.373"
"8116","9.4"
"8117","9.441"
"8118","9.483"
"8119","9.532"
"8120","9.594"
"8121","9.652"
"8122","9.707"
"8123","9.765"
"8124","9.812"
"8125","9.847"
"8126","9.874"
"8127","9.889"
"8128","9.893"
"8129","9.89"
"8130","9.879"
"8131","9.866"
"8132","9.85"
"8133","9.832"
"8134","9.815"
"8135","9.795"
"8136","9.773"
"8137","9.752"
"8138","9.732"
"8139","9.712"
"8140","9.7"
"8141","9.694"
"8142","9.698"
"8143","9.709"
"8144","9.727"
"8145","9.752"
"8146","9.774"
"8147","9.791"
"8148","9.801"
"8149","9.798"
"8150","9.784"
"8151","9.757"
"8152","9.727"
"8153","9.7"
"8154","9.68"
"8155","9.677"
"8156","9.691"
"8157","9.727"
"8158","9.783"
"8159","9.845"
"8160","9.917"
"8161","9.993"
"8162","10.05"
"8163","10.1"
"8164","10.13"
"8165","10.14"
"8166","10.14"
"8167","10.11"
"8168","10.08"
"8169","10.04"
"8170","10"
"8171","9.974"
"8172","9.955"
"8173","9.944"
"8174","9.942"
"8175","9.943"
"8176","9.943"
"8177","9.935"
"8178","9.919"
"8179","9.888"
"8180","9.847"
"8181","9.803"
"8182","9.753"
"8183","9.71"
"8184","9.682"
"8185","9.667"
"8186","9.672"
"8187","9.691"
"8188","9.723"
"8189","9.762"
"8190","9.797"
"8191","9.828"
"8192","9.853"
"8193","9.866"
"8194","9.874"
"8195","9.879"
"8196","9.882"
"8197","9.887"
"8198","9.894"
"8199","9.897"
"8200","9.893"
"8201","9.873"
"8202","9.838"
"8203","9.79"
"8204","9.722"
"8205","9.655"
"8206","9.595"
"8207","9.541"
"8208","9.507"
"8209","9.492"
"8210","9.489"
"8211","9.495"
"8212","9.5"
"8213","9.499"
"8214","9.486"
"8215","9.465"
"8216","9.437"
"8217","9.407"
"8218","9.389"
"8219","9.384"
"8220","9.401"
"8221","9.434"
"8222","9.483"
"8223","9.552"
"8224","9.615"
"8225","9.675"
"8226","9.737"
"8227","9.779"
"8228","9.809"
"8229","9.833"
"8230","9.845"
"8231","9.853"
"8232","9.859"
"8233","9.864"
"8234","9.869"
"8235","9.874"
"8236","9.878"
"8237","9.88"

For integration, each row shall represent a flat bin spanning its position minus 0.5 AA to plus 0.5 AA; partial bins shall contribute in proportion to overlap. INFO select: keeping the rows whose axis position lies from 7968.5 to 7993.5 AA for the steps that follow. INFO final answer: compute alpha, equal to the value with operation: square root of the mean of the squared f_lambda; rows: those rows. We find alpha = 9.59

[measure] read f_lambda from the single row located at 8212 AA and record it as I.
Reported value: 9.5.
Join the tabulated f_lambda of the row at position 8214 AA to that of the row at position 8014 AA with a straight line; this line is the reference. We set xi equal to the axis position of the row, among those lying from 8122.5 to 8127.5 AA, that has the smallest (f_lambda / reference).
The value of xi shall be 8123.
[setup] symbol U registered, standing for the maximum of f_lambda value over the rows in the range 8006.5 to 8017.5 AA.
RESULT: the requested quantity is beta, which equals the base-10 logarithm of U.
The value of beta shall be 0.98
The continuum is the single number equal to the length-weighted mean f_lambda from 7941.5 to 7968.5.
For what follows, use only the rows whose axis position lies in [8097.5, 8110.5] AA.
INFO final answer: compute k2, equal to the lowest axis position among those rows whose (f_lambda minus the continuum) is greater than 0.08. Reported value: 8098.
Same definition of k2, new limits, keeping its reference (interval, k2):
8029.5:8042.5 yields 8030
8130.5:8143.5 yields 8131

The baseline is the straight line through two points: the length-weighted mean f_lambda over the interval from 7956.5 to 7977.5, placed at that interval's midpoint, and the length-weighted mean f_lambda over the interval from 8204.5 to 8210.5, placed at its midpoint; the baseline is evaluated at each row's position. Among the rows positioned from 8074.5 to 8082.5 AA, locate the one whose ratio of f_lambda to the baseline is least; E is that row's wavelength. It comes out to 8075 AA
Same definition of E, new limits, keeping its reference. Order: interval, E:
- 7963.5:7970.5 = 7970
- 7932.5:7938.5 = 7938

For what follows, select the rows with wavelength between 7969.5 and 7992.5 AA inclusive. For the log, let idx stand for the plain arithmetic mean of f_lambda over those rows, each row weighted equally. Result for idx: 9.60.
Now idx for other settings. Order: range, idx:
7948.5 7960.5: 9.52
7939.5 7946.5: 9.21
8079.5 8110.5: 9.59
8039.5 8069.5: 9.56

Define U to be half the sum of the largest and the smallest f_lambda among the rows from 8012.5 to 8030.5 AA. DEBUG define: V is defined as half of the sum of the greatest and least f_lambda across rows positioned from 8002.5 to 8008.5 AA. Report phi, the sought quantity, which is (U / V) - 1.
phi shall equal 0.02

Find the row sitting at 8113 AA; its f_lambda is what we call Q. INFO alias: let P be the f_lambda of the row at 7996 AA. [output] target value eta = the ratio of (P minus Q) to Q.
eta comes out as 0.013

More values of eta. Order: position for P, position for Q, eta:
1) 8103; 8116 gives 0.011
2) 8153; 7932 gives 0.049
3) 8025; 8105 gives -0.001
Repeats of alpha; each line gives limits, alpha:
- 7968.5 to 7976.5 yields 9.52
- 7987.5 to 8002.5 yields 9.46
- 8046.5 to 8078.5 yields 9.52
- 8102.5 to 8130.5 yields 9.55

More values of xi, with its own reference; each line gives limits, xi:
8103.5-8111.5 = 8110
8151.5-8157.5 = 8155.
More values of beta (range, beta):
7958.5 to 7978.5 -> 0.99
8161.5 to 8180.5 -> 1.01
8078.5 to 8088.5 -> 0.99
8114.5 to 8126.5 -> 0.99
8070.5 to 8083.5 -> 0.99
